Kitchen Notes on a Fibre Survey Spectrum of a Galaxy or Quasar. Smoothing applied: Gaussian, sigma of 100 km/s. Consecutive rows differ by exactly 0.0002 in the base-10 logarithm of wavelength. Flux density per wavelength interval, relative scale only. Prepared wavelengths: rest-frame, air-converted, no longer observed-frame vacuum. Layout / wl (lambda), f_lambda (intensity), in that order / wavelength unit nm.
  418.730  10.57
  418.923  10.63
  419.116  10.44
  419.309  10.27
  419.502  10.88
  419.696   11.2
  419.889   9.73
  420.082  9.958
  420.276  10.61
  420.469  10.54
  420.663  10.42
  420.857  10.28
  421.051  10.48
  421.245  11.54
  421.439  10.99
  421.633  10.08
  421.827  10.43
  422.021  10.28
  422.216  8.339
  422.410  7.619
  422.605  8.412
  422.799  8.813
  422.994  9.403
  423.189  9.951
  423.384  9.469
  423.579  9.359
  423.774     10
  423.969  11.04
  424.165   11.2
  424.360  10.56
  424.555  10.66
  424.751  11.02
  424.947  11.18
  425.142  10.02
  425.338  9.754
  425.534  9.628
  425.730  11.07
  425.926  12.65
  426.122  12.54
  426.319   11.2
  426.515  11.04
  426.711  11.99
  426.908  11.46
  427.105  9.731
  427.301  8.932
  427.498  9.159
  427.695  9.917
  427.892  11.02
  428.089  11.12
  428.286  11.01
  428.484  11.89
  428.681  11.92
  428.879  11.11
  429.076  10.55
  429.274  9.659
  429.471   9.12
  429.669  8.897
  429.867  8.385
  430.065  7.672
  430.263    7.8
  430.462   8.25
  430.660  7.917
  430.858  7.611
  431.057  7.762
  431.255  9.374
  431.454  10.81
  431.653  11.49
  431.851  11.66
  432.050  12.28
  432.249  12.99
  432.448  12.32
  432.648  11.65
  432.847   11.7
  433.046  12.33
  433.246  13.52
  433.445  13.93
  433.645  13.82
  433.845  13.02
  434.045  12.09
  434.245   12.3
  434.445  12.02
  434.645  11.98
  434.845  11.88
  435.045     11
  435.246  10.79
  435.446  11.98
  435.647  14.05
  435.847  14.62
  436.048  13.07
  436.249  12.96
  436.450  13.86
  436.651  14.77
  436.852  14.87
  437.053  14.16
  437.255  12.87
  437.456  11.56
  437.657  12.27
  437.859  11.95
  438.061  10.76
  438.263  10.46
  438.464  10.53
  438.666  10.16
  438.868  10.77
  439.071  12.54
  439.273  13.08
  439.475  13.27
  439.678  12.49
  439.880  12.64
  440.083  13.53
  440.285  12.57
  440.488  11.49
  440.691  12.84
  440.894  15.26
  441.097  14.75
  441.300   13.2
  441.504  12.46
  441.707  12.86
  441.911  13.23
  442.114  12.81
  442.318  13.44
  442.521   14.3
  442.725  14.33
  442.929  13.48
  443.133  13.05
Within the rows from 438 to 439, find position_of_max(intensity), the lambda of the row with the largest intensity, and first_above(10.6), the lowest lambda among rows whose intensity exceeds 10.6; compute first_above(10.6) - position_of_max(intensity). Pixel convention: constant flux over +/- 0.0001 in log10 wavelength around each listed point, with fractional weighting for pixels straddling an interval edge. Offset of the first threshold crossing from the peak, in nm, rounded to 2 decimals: -0.81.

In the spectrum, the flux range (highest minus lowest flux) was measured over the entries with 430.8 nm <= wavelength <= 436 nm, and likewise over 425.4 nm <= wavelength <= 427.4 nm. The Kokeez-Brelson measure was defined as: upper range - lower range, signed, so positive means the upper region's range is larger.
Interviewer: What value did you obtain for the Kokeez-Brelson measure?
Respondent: 3.3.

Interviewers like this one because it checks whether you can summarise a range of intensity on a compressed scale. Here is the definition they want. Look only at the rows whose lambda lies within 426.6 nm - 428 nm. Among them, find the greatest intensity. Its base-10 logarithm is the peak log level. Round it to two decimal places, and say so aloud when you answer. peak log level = 1.08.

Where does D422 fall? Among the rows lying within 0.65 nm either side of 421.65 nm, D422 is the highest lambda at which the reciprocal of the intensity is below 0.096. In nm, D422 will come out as 421.827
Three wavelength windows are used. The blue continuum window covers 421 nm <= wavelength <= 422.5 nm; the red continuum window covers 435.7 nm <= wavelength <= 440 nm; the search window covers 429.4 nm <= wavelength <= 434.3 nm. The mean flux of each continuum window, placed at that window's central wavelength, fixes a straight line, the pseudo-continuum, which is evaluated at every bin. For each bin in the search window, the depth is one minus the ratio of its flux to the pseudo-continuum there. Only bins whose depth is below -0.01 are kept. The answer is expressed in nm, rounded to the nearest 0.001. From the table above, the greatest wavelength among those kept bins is 434.245 nm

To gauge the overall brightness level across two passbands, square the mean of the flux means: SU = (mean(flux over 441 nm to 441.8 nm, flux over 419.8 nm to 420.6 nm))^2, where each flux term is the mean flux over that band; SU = 138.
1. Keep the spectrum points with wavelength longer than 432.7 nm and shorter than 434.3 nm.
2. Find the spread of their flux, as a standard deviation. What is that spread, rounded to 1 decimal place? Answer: 0.8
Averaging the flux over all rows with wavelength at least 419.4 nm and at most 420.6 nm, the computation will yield 10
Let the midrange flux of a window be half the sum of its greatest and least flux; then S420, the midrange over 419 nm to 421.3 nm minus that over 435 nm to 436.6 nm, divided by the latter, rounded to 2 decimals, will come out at -0.16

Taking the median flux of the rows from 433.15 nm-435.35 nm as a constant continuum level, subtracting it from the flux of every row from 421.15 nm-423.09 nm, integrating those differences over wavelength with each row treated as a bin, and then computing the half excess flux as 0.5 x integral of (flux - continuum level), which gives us -2.4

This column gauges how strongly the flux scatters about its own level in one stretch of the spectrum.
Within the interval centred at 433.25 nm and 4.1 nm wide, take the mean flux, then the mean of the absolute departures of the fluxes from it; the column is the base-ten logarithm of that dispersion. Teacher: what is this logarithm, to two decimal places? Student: -0.11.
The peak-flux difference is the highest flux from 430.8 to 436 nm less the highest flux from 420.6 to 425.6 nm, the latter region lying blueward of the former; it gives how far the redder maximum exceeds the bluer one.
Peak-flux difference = 3.1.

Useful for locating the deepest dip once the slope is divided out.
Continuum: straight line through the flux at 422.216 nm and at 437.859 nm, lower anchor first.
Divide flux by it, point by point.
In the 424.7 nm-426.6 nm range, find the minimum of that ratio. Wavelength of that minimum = 425.534 nm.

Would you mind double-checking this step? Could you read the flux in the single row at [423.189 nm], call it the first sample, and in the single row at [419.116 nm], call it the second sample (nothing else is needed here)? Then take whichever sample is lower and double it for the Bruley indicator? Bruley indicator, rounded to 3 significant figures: 19.9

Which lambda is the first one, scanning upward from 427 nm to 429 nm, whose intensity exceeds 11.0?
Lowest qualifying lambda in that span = 427.892 nm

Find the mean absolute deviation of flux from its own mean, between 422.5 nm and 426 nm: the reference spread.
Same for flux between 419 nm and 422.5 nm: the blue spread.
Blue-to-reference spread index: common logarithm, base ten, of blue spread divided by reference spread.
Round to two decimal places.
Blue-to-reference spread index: -0.14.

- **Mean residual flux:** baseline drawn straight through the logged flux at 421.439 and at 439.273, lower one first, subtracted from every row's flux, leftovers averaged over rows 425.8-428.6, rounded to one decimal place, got -0.7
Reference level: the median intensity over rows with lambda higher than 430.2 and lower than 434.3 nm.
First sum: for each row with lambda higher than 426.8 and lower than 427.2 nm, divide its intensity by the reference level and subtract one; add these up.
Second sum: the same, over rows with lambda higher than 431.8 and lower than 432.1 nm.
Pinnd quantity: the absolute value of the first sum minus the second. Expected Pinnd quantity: 0.23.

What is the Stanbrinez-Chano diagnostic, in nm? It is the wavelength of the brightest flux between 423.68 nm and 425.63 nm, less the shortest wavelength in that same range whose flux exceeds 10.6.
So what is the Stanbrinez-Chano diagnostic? 0.20 nm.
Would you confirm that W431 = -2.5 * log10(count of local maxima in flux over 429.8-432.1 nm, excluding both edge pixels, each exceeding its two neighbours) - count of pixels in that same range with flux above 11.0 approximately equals -3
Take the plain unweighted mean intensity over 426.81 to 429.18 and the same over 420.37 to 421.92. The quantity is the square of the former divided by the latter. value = 11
